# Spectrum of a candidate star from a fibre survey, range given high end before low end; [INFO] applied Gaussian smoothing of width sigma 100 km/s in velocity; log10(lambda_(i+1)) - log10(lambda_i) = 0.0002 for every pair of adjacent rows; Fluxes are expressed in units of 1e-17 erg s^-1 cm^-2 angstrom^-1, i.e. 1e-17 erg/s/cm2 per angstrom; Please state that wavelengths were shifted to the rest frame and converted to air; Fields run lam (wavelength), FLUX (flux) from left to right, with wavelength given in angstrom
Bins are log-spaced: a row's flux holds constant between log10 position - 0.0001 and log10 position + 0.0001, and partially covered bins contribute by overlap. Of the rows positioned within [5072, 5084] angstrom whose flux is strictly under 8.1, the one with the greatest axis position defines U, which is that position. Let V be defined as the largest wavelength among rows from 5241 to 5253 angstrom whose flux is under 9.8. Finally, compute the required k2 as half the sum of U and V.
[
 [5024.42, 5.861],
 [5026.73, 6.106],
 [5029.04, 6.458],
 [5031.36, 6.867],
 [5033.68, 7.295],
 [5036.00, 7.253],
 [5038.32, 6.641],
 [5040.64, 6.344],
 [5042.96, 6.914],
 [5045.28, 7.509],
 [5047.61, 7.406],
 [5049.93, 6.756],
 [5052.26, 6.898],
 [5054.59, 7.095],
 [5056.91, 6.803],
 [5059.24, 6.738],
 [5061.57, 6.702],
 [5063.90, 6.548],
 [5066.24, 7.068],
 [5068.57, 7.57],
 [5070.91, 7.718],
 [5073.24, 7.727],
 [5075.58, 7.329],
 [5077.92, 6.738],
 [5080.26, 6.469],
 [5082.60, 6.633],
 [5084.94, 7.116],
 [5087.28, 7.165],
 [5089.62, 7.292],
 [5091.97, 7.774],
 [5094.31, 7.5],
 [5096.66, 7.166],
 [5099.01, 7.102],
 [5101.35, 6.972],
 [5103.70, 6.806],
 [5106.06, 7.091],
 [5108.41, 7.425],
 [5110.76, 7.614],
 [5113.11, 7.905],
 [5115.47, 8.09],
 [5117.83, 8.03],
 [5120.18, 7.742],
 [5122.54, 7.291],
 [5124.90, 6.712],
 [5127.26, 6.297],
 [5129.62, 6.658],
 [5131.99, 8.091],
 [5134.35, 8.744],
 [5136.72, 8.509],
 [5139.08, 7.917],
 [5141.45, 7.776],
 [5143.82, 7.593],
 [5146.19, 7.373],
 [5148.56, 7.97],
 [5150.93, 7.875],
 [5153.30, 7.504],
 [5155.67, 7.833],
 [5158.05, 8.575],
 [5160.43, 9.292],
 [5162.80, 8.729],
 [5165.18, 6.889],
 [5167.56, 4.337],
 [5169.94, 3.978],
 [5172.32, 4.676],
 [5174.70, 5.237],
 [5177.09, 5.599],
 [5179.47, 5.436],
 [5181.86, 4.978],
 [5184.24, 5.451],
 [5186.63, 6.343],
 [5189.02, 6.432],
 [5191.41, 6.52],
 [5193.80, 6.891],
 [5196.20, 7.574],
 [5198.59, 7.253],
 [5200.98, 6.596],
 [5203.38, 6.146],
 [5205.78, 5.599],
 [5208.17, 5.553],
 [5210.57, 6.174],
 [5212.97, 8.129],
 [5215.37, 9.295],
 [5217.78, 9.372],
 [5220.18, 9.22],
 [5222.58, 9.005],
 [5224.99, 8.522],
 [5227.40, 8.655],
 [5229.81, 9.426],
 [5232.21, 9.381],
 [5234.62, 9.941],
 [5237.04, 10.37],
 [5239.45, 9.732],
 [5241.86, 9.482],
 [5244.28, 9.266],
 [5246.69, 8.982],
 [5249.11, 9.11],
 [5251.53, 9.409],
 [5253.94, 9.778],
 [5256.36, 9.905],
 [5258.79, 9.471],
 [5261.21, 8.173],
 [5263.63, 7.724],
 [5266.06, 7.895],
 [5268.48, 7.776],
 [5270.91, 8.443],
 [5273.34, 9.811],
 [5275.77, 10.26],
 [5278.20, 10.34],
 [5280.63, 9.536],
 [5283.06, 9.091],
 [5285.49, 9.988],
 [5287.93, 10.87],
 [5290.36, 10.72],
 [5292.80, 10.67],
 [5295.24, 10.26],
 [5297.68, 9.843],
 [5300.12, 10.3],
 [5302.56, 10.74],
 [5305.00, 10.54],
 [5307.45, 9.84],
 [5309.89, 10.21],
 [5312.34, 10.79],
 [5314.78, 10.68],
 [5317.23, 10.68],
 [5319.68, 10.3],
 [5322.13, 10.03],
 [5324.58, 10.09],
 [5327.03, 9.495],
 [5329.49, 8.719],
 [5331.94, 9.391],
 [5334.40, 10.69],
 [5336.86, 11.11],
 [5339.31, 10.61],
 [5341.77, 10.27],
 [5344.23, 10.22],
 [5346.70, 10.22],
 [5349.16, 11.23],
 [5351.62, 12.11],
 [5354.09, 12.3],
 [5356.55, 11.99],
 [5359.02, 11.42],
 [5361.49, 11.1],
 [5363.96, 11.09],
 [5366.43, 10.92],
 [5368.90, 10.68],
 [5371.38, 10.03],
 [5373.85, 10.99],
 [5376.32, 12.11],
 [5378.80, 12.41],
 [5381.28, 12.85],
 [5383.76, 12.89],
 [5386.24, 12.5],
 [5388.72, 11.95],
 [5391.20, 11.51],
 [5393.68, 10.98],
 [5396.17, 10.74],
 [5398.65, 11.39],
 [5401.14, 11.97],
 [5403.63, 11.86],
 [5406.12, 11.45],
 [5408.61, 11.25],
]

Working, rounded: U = 5082.60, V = 5251.53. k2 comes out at 5167.1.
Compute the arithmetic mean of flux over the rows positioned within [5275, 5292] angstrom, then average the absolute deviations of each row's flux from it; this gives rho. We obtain 0.49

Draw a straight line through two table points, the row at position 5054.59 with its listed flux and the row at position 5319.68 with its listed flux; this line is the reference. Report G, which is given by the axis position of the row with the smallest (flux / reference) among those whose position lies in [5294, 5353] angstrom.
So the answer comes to 5329.49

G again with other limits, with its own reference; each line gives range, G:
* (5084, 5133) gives 5127.26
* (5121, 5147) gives 5127.26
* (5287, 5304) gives 5297.68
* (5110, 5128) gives 5127.26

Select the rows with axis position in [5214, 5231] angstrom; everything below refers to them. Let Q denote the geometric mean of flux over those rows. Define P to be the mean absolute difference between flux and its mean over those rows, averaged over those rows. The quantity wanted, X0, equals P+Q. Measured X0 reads 9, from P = 0.29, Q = 9.1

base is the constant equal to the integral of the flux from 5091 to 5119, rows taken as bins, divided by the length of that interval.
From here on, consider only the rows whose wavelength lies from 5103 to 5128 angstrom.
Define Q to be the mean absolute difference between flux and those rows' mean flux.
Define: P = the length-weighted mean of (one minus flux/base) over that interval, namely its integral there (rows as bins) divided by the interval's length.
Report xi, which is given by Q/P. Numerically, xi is 58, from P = 0.0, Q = 0.48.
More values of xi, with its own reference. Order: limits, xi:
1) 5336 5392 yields -1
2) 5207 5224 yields -14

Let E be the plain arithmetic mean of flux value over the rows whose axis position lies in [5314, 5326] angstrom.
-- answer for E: 10.4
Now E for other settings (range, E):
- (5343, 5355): 11.2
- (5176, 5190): 5.7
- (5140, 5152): 7.7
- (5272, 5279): 10.1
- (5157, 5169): 7.6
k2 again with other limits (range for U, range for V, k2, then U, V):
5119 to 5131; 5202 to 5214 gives 5171.3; 5129.62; 5212.97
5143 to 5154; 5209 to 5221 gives 5186.7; 5153.30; 5220.18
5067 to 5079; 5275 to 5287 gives 5180.5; 5077.92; 5283.06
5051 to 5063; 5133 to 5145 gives 5102.7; 5061.57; 5143.82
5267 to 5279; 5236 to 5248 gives 5257.6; 5268.48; 5246.69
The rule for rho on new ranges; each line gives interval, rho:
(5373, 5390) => 0.48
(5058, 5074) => 0.44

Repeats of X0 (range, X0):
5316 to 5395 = 12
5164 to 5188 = 6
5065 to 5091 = 7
